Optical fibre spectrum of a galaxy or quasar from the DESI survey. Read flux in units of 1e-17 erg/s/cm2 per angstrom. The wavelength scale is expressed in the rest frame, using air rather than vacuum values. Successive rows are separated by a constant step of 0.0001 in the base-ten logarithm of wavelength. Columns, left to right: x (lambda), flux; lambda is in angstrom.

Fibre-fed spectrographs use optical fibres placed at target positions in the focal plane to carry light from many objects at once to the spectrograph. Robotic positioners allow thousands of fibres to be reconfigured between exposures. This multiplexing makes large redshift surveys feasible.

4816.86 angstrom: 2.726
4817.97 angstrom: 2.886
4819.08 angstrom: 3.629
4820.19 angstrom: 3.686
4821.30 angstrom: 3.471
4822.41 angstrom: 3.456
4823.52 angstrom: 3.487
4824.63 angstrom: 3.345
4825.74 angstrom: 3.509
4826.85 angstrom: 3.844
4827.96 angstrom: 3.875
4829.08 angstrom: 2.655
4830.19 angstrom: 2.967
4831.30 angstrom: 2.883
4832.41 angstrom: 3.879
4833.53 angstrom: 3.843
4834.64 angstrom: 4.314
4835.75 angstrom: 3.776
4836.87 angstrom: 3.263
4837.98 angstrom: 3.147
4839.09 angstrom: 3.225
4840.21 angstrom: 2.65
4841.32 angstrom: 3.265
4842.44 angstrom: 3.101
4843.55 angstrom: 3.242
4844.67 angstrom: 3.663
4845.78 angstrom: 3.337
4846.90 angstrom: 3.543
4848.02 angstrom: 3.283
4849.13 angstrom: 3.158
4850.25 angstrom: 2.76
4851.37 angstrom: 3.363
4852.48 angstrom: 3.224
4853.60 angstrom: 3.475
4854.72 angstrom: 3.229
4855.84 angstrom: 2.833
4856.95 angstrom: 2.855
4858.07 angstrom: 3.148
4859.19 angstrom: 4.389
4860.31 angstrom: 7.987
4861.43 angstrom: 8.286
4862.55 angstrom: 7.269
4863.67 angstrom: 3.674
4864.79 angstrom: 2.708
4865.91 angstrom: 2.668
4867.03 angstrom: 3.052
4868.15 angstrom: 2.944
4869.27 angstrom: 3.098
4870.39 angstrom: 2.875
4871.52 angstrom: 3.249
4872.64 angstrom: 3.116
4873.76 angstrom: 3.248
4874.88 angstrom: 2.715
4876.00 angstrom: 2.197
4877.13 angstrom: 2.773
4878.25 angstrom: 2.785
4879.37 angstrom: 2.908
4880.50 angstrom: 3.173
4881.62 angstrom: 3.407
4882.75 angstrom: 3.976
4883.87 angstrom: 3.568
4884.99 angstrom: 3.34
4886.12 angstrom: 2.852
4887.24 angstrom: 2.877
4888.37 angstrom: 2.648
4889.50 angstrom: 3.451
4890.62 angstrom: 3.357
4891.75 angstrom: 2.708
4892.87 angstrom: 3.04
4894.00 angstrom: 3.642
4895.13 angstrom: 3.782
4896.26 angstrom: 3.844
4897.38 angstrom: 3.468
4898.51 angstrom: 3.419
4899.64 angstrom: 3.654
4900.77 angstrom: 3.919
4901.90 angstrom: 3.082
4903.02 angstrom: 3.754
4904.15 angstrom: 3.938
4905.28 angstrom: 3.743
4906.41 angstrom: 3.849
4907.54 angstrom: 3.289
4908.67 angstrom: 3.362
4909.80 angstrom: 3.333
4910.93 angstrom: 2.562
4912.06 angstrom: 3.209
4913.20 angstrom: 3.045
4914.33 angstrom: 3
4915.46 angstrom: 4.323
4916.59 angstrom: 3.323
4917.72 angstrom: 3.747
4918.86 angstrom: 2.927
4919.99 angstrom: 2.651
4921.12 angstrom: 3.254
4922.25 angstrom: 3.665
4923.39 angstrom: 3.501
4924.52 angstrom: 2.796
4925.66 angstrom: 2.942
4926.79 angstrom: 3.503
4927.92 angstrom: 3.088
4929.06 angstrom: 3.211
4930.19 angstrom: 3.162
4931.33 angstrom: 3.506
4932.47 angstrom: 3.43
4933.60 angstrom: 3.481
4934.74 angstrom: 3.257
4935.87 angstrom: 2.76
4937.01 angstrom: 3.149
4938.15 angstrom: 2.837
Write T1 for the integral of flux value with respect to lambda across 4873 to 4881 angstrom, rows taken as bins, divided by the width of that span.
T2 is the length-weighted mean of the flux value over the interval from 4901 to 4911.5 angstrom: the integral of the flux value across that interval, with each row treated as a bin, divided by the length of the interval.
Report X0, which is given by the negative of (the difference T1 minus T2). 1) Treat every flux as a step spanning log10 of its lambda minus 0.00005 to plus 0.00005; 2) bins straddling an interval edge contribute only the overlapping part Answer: 0.62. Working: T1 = 2.83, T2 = 3.45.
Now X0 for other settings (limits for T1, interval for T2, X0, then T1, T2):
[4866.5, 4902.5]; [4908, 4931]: 0.04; 3.19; 3.23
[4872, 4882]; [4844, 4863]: 1.16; 2.92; 4.08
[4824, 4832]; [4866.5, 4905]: -0.07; 3.31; 3.24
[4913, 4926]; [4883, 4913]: 0.10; 3.28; 3.38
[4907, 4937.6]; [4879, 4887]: 0.07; 3.24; 3.31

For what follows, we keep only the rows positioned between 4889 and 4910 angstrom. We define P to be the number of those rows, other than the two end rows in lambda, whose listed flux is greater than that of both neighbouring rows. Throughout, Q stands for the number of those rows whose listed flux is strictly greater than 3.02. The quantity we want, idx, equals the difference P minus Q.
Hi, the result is -13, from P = 5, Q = 18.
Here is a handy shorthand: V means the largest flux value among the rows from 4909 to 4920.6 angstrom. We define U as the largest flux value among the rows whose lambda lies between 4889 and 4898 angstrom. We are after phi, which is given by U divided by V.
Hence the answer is 0.89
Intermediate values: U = 3.844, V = 4.323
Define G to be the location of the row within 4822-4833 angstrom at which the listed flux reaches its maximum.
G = 4832.41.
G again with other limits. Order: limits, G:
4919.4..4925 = 4922.25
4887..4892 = 4889.50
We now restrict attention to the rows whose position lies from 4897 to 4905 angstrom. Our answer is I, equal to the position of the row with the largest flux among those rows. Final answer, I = 4904.15 angstrom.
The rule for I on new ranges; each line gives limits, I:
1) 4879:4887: 4882.75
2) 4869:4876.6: 4871.52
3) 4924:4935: 4931.33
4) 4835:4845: 4835.75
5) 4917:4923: 4917.72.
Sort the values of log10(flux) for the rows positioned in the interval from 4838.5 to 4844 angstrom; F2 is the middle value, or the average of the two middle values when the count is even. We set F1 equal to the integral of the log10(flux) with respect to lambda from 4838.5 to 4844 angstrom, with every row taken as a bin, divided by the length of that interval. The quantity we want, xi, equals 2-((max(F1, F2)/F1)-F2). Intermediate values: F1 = 0.490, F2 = 0.509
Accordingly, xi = 1.47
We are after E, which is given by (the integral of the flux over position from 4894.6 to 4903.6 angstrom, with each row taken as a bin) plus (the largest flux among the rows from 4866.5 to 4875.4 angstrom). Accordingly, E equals 35.8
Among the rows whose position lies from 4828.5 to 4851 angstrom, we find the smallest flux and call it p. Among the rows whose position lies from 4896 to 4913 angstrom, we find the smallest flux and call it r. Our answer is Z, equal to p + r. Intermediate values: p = 2.65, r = 2.562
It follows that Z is 5.21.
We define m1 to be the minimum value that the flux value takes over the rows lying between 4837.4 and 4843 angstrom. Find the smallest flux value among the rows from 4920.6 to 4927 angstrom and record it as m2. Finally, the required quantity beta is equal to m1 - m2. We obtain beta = -0.1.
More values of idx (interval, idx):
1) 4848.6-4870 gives -9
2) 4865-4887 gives -5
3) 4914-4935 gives -7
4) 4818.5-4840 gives -10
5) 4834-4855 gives -11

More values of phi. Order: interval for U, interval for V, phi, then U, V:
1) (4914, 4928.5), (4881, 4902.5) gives 1.09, 4.323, 3.976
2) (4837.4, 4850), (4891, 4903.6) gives 0.93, 3.663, 3.919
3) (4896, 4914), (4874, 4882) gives 1.16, 3.938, 3.407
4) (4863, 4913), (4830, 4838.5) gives 0.92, 3.976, 4.314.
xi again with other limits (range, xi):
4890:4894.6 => 1.50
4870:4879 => 1.45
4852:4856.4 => 1.50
